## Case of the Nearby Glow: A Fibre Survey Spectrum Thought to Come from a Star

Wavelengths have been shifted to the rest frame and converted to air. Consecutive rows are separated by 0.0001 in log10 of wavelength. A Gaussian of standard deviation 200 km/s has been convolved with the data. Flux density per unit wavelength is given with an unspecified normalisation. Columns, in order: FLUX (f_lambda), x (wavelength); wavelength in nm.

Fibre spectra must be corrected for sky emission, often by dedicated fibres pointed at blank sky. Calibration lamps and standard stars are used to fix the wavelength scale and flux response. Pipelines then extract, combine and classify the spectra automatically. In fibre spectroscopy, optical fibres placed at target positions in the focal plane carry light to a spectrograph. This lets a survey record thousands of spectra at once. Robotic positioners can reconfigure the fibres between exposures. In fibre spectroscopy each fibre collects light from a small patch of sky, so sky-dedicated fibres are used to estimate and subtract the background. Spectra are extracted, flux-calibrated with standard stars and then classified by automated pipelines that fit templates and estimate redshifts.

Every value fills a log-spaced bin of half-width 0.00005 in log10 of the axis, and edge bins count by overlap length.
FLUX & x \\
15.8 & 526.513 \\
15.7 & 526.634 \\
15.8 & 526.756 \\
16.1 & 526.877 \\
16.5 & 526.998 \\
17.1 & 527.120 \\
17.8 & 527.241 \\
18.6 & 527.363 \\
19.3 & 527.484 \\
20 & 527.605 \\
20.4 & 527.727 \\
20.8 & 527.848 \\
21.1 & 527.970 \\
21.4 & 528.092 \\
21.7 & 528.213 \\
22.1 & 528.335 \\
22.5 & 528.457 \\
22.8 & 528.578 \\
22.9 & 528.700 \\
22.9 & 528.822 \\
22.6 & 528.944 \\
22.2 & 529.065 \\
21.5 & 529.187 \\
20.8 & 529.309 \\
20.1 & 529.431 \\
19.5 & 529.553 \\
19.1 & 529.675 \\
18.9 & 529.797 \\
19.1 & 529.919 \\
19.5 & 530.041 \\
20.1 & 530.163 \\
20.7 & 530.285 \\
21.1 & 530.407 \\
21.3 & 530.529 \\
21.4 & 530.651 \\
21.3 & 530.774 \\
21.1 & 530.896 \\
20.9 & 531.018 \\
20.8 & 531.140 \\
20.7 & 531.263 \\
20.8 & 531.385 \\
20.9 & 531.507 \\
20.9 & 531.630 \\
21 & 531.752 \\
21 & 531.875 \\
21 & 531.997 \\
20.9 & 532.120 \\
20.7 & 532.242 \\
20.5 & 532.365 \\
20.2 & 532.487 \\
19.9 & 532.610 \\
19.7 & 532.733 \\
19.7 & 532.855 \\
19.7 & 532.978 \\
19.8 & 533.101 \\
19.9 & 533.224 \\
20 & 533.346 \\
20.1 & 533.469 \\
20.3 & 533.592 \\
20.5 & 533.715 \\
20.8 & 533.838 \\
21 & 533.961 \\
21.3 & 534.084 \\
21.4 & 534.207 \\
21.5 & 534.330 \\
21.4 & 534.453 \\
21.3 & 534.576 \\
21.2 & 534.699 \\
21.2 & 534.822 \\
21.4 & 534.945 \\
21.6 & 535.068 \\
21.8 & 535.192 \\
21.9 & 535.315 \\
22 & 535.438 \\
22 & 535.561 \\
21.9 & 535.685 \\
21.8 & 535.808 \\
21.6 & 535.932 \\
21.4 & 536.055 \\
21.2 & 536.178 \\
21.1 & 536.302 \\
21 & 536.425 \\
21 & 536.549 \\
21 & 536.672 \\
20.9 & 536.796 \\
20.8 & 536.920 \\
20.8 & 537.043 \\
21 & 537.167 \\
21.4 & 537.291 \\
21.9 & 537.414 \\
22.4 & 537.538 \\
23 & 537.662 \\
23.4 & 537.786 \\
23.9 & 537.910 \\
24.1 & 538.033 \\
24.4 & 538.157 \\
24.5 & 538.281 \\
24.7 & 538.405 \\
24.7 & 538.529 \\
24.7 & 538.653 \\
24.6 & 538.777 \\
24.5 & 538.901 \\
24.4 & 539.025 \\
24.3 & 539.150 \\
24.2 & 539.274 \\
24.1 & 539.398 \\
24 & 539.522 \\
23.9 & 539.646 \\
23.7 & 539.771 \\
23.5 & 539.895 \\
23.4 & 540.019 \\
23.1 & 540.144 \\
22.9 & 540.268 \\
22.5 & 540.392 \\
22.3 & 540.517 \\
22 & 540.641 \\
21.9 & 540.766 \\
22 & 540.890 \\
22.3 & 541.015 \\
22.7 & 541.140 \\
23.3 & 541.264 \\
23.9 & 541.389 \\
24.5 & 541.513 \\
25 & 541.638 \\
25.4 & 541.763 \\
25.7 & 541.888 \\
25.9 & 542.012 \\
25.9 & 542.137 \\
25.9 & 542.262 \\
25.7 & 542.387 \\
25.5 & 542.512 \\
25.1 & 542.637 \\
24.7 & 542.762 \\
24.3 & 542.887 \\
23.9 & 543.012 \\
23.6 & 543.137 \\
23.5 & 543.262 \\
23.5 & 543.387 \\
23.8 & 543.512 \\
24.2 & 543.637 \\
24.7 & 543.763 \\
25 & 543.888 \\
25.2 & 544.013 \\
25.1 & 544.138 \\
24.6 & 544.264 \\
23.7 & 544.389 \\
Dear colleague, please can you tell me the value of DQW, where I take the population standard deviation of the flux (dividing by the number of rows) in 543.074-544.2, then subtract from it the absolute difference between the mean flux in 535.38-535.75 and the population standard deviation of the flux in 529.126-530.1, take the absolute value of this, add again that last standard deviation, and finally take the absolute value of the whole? 21.3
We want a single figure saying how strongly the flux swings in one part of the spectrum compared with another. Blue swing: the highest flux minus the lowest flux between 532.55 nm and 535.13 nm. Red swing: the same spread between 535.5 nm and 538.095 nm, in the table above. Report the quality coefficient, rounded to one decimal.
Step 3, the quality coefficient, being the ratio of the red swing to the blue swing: 1.7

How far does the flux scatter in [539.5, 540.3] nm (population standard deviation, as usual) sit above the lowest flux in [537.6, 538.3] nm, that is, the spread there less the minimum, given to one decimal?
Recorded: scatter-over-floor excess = -22.6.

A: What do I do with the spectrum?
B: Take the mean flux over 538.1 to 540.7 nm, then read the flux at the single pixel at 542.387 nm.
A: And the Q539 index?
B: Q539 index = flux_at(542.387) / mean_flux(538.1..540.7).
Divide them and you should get 1.08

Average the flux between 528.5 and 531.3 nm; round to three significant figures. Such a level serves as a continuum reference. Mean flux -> 20.9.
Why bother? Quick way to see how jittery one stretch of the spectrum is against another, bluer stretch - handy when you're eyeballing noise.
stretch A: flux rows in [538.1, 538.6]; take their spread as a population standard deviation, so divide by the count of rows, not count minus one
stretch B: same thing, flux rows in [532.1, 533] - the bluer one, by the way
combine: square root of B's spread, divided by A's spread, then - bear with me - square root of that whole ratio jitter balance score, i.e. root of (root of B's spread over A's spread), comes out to 2.3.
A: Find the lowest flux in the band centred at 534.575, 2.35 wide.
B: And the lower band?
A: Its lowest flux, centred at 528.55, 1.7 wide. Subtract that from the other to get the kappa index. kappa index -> -0.3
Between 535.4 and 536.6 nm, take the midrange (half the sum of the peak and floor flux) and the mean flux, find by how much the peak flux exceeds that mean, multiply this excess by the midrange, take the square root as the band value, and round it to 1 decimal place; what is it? 3.3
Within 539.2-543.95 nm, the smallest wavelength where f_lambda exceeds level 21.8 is 539.274 nm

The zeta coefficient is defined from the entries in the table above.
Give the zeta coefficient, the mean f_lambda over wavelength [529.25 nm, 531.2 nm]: 20.36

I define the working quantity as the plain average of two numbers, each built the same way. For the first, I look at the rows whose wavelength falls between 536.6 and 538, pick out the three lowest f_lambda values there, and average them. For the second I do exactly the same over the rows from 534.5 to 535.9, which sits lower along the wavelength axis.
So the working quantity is 21.0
